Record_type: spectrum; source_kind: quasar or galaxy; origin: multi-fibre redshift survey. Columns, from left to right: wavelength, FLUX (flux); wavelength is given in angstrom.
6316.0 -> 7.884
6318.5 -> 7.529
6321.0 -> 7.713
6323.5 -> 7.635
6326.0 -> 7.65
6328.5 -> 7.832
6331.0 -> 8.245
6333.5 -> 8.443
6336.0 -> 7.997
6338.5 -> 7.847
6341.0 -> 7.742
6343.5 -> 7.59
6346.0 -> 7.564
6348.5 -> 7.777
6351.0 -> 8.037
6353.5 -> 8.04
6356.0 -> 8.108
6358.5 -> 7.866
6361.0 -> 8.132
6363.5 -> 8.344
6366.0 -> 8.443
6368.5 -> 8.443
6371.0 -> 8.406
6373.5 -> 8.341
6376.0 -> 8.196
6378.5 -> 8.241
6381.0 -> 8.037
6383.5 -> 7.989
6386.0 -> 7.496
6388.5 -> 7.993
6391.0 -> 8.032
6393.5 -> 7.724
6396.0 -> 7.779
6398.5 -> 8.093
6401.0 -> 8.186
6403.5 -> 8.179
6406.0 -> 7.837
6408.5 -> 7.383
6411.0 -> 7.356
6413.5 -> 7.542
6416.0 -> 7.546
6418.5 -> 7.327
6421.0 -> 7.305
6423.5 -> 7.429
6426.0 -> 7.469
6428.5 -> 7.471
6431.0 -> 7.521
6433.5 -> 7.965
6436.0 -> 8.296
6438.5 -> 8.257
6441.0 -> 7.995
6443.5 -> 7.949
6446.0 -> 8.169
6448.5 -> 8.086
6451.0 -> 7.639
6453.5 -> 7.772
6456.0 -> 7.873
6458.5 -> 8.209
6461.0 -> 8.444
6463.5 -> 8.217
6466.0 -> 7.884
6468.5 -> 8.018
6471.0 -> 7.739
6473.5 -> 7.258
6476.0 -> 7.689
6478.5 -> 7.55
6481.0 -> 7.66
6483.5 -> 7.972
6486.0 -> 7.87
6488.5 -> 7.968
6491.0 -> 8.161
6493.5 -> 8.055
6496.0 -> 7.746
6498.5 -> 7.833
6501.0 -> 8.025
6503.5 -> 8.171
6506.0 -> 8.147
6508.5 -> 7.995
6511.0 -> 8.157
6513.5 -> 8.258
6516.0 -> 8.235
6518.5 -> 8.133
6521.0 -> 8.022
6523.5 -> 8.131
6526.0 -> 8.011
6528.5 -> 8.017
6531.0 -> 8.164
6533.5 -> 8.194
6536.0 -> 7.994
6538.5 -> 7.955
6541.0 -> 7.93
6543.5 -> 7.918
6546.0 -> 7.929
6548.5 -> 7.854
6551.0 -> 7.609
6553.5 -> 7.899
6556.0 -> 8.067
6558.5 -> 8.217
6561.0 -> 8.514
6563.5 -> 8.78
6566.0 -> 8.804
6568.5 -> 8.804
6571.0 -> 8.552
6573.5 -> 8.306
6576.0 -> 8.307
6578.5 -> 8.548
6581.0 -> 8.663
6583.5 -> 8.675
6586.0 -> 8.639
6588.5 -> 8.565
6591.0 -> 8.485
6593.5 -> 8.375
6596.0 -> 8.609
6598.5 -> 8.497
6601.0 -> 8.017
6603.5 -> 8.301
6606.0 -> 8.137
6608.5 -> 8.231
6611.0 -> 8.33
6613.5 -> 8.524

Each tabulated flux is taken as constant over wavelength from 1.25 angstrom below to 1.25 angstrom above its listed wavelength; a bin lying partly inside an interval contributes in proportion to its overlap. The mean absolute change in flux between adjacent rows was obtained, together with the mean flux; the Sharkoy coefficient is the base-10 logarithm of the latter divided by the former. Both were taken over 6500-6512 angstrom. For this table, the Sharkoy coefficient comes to 1.83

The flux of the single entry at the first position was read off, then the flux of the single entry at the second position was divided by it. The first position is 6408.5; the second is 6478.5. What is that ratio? 1.02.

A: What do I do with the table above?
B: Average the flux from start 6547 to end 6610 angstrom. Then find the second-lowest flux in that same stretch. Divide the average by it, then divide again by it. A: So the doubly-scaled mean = 0.136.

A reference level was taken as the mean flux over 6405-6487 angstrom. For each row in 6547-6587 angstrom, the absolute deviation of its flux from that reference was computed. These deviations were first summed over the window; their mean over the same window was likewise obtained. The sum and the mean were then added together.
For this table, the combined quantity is 10.8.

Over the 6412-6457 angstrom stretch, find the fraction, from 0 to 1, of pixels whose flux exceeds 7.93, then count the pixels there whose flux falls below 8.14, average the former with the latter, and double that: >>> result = 15.4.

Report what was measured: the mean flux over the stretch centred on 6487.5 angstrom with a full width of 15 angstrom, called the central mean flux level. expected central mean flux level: 7.95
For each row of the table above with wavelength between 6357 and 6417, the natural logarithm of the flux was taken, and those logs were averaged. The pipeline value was 2.08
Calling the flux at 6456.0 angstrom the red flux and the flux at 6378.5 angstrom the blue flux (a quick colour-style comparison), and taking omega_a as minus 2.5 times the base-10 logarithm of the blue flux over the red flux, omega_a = -0.05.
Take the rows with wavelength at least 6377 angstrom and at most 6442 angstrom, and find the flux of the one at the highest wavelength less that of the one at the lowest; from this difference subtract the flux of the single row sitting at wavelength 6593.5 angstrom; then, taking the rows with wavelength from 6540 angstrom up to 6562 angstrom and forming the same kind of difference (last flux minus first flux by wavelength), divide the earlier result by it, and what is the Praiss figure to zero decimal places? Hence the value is -15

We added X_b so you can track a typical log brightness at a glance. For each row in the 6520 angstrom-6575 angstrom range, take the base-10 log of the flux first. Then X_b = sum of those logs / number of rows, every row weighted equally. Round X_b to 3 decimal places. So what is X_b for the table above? 0.912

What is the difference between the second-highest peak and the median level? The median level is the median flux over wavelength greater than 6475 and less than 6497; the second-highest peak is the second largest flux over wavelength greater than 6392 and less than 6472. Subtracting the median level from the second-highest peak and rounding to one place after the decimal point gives 0.4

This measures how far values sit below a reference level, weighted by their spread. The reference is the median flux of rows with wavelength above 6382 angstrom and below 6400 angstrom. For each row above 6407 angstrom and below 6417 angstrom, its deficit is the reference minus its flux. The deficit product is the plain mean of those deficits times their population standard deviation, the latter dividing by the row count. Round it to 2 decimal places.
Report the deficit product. 0.05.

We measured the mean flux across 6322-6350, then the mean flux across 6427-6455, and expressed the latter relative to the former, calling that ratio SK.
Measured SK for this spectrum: 1.01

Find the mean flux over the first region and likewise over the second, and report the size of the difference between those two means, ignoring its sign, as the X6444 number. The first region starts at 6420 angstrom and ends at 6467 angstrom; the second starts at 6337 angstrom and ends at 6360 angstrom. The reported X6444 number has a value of 0.05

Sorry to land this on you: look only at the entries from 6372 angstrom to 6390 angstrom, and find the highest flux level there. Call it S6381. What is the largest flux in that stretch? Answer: 8.341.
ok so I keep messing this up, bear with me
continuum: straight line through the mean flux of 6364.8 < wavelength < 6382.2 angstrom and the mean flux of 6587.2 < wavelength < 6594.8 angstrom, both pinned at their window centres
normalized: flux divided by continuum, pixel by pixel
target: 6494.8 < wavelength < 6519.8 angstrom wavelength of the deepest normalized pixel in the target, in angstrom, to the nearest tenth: 6496.0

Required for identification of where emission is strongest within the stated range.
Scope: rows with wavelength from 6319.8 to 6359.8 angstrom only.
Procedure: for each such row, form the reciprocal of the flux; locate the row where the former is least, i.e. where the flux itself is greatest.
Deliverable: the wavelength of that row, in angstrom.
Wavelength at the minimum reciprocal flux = 6333.5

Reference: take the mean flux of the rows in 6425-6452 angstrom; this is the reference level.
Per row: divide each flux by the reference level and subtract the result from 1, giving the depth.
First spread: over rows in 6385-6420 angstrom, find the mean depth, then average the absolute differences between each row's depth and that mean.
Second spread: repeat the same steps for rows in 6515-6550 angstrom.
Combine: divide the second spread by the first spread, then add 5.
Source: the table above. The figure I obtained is 5.37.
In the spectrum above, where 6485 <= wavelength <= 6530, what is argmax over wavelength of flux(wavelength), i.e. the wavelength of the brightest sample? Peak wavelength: 6513.5 angstrom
